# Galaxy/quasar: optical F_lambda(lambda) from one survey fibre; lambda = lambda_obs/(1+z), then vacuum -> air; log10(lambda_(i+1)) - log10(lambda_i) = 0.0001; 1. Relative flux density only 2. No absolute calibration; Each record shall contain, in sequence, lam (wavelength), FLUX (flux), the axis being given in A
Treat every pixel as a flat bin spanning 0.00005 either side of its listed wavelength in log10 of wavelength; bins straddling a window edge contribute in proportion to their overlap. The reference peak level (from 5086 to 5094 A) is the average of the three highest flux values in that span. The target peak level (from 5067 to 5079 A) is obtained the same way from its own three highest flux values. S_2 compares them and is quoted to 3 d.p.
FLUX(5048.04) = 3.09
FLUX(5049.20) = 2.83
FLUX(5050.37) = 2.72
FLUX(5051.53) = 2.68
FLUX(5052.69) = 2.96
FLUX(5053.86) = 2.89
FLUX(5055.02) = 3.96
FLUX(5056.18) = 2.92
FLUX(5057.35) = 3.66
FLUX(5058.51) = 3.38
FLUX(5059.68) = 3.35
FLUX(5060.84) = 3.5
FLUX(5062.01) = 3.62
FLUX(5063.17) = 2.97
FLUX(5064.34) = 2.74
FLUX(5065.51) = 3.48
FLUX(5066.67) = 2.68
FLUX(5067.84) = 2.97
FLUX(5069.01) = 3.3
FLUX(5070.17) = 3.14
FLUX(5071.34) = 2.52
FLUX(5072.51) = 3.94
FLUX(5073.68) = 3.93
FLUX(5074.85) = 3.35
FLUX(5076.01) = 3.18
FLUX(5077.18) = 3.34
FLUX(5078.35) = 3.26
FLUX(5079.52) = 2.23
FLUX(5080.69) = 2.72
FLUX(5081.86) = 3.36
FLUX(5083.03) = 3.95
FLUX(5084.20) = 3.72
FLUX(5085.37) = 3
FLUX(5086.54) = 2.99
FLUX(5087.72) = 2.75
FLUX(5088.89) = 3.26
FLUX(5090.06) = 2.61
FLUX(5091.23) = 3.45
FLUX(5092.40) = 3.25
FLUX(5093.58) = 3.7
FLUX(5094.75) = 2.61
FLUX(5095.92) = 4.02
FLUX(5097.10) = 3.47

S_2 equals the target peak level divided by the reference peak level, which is 1.078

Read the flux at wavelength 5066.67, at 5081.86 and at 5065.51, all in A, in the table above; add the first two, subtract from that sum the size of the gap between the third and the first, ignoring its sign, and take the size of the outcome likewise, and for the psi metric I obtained 5.2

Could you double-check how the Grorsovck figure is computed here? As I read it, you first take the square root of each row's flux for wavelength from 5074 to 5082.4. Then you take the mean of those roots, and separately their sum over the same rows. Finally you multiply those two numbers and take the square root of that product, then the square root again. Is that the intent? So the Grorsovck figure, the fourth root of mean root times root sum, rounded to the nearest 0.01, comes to 2.15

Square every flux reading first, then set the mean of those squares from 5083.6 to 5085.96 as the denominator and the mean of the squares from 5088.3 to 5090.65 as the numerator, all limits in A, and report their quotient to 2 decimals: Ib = 0.76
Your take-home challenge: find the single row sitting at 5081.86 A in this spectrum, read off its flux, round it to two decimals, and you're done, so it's 3.36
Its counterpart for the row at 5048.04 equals 3.09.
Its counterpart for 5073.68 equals 3.93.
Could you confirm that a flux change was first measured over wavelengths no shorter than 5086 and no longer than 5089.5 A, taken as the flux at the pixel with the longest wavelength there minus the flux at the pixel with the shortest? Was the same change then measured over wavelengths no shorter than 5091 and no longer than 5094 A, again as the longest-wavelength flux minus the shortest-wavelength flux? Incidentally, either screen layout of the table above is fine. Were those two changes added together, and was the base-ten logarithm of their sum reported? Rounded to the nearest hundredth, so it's -0.28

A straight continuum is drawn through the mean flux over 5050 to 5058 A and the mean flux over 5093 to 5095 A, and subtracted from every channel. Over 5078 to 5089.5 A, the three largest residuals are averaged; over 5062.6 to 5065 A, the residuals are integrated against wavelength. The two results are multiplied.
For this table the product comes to -0.3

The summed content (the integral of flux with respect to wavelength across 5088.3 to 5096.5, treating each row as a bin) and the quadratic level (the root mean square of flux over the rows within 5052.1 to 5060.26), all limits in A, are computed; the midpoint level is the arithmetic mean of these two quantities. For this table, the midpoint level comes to 15.1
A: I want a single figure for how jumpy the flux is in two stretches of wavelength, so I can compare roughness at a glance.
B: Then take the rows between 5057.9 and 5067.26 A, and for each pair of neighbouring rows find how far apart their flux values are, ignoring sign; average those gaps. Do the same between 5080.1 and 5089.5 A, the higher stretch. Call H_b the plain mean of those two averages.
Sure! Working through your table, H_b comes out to 0.404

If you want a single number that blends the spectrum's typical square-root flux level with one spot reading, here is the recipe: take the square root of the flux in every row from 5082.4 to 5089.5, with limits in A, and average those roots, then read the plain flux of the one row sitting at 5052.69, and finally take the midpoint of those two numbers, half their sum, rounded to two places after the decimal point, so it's 2.38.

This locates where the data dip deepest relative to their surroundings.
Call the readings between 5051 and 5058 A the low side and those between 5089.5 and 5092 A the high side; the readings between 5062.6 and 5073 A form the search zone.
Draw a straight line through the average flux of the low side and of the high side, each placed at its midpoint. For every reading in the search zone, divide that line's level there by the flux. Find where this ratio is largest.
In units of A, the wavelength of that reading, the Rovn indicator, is 5071.34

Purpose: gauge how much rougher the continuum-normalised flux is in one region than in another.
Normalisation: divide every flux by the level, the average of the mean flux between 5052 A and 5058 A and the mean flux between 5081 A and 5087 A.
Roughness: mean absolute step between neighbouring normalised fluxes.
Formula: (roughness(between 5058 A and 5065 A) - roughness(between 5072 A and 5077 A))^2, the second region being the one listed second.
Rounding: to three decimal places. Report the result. 0.000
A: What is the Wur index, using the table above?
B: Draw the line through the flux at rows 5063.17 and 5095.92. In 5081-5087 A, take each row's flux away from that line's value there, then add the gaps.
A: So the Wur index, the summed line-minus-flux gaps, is 1.2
